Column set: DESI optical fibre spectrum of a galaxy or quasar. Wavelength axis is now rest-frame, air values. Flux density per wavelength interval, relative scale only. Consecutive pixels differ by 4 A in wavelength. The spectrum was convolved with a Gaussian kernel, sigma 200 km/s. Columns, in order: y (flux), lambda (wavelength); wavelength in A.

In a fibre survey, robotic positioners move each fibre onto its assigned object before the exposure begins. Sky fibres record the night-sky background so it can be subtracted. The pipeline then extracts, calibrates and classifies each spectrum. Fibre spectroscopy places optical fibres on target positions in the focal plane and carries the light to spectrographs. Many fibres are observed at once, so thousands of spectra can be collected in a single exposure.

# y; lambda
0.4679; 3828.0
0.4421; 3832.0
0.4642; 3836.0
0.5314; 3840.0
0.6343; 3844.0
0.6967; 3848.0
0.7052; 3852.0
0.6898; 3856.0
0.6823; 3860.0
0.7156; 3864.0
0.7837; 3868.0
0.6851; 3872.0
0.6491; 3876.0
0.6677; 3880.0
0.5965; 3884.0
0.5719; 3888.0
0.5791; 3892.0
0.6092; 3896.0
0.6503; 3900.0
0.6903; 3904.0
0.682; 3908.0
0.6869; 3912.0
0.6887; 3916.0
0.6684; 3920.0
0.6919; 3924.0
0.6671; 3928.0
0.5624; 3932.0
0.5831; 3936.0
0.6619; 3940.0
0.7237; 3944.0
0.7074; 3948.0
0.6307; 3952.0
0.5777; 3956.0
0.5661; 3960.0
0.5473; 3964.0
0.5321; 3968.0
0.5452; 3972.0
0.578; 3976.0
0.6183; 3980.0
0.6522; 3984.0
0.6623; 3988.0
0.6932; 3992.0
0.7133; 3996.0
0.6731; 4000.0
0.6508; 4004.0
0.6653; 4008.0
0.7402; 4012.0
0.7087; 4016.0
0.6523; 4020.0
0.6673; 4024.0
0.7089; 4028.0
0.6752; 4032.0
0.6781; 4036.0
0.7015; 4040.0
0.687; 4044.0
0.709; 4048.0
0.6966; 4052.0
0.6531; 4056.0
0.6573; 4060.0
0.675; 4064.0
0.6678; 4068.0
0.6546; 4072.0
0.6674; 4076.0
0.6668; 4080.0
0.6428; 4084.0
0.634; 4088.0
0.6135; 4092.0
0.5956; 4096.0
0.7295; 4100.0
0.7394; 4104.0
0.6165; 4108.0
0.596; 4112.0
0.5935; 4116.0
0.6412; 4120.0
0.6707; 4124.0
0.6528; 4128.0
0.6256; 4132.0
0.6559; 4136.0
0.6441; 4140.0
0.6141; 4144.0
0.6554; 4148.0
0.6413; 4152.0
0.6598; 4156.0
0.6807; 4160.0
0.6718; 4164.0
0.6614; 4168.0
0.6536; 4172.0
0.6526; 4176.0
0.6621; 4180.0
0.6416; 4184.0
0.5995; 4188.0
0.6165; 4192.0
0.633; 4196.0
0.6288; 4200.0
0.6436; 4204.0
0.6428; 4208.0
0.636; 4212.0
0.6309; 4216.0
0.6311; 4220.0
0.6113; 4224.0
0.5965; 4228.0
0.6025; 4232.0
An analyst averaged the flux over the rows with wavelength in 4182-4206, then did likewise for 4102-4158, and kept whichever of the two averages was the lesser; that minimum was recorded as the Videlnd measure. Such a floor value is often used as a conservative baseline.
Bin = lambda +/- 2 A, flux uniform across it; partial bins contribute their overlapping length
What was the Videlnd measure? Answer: 0.627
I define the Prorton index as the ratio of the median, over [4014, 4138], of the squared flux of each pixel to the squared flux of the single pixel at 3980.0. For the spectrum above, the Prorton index 1.16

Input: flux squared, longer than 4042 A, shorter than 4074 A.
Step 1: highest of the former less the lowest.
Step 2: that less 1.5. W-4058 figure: -1.42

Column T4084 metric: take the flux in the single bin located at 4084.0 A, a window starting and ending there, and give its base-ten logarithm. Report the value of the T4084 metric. -0.192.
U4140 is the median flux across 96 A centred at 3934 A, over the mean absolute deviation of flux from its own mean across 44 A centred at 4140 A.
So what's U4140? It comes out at 43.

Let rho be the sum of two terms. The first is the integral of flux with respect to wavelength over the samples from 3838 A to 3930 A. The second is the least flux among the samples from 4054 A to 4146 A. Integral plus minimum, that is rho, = 61.5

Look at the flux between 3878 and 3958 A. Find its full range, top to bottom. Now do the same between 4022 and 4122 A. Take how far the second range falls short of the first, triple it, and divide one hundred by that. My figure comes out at 2165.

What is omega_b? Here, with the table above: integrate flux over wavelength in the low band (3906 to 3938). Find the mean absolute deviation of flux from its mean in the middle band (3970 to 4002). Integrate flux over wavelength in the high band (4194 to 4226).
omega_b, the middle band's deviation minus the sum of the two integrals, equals -41.1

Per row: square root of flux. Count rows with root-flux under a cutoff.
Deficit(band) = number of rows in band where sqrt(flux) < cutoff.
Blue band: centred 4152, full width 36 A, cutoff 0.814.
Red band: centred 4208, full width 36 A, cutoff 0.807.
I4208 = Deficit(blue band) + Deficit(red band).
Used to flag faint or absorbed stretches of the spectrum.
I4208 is 16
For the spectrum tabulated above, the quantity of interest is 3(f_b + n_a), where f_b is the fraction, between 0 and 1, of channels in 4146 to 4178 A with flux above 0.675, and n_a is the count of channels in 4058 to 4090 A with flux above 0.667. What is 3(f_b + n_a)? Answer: 9.4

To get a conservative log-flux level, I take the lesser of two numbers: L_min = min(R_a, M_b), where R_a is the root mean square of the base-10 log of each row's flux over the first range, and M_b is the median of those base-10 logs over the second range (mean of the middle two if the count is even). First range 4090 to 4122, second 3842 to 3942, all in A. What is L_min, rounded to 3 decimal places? -0.175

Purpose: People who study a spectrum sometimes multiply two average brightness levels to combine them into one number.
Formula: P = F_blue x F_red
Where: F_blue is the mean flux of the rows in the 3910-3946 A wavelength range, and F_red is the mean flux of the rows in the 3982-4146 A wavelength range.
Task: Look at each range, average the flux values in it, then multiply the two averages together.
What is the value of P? 0.438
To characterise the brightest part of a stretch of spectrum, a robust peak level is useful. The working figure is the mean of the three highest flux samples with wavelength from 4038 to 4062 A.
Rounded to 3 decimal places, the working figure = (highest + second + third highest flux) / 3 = 0.702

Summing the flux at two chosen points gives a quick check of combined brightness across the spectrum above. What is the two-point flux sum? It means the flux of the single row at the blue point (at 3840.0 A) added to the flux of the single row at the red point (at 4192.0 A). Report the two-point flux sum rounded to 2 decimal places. 1.15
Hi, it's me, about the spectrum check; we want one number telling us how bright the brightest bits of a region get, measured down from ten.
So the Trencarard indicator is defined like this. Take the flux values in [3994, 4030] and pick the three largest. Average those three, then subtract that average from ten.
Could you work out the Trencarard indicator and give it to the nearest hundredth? 9.28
